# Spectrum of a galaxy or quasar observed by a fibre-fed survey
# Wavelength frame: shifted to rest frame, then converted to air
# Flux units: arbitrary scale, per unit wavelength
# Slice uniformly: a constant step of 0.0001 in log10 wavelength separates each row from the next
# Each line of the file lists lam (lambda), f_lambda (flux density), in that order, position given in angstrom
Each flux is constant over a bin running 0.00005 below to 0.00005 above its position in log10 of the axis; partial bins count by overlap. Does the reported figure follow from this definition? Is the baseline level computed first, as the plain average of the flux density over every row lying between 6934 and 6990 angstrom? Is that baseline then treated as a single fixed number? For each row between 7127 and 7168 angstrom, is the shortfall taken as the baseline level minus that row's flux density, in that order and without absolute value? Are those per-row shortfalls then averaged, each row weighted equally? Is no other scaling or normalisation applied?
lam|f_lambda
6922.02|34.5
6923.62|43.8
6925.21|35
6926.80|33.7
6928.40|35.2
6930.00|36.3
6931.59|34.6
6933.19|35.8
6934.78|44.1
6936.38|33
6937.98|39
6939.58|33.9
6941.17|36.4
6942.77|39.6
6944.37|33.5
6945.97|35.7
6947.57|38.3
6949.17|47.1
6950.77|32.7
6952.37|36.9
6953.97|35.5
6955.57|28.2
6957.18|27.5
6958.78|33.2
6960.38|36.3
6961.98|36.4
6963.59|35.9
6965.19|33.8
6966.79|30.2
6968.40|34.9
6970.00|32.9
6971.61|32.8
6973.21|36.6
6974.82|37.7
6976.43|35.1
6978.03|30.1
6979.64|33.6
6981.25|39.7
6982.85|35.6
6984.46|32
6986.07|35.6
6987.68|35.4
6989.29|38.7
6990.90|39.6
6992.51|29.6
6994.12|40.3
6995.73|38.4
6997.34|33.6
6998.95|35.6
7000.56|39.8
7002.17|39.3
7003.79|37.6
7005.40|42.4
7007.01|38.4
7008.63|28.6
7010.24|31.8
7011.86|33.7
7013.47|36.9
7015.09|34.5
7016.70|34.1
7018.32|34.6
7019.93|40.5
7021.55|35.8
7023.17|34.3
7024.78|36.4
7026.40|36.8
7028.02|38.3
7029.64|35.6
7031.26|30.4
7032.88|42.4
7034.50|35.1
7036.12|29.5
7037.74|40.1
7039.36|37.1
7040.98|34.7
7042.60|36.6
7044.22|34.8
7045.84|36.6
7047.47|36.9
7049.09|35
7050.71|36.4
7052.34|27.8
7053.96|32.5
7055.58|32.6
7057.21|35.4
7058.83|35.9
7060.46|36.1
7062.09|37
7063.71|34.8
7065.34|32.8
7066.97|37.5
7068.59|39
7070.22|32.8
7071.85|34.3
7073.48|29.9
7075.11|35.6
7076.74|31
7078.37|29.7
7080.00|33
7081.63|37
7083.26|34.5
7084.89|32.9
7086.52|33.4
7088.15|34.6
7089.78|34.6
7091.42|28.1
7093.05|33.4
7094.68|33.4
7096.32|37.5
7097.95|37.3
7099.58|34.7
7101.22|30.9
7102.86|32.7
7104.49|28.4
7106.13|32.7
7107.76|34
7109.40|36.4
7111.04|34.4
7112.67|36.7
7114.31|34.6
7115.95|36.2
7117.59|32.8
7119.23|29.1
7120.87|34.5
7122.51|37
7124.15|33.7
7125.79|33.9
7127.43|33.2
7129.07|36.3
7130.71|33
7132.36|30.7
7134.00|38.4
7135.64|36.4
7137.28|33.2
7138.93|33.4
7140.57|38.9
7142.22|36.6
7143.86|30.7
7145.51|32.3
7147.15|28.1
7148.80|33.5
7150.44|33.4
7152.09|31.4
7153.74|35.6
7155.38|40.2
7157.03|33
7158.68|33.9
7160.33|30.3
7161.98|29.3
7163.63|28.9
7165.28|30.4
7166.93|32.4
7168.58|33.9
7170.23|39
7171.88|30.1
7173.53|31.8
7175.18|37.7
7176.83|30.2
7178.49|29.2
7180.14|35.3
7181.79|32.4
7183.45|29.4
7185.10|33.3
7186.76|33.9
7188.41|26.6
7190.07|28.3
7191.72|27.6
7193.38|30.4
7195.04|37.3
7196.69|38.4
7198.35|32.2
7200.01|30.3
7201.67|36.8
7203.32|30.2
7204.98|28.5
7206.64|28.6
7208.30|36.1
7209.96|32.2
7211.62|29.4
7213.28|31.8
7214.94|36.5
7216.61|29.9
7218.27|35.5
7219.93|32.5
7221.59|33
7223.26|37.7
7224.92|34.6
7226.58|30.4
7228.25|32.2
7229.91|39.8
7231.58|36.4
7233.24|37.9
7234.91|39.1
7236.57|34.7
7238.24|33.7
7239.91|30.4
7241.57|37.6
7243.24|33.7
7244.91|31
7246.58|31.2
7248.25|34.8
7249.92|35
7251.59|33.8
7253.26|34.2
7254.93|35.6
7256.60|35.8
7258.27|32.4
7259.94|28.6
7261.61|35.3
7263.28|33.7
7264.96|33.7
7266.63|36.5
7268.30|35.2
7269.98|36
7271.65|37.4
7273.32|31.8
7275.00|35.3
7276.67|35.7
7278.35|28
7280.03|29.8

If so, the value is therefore 2.0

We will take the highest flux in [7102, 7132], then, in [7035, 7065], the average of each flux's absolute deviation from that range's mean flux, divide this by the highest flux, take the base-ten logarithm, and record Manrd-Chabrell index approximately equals -1.26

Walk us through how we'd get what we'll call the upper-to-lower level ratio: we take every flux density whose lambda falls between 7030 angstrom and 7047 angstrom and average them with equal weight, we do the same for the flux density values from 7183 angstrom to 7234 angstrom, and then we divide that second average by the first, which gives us 0.919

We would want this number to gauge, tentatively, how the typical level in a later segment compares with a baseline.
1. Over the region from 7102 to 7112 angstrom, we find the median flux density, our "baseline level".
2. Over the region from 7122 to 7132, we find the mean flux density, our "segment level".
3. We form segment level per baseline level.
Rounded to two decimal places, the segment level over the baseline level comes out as 1.03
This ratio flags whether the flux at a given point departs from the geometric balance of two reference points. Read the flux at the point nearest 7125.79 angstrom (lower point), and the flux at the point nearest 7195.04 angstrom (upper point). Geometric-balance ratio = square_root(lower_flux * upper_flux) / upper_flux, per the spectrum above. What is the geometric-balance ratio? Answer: 0.95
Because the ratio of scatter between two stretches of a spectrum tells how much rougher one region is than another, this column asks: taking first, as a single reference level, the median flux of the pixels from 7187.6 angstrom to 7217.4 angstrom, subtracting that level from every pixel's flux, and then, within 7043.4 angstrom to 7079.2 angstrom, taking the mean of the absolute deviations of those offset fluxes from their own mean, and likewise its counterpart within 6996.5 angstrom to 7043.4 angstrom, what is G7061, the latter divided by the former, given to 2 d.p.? 1.15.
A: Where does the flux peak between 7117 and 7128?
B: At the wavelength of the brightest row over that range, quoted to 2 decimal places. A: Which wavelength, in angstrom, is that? 7122.51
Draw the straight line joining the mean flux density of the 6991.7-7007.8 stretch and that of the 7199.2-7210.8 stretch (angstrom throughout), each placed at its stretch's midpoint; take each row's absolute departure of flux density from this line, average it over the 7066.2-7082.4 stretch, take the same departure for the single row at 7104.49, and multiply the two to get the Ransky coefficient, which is 18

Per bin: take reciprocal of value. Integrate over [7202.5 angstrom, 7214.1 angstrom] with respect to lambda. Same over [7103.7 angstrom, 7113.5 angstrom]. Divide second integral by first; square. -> 0.60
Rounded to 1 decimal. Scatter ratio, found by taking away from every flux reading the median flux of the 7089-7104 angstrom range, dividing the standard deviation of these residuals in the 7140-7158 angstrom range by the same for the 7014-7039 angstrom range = 1.0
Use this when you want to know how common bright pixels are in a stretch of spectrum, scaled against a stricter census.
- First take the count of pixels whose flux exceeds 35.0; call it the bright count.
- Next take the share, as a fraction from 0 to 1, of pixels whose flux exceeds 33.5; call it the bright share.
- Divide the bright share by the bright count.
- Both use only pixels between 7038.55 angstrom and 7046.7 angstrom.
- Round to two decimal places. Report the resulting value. 0.33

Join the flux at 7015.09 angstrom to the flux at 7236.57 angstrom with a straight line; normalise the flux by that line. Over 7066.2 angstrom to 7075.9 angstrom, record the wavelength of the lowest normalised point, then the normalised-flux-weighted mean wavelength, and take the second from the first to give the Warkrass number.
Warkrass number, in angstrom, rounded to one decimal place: 2.6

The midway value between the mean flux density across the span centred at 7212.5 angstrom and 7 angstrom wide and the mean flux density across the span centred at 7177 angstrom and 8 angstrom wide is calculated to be 32.7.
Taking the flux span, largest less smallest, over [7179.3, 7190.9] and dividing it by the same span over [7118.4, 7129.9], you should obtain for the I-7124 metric 1.1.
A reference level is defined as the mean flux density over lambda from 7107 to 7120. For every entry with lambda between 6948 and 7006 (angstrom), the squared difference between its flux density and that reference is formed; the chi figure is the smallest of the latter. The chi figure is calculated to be 0.23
